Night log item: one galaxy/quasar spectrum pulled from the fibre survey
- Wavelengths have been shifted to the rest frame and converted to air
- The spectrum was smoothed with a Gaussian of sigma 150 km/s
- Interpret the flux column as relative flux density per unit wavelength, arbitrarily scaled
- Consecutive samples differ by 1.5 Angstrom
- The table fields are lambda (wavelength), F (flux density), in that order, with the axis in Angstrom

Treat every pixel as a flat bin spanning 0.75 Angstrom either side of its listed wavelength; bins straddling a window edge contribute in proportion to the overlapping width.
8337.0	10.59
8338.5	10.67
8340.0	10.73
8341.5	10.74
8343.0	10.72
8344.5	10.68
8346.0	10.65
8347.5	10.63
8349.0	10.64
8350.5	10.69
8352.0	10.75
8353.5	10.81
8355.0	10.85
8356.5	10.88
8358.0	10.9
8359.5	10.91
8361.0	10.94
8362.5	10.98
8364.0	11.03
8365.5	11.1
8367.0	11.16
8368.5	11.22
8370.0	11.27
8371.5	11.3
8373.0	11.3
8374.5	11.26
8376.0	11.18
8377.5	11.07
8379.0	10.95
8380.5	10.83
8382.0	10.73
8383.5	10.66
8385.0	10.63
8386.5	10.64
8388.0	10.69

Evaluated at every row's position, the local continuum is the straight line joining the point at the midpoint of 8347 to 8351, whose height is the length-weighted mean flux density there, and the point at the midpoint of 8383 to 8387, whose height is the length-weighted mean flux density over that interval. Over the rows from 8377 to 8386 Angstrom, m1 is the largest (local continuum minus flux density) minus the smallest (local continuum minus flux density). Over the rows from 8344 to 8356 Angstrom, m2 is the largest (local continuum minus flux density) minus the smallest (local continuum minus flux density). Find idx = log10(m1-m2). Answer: -0.7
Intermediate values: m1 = 0.44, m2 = 0.22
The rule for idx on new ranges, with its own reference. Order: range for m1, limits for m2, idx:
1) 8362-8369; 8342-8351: -0.8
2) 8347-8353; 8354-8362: -1.5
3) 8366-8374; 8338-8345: -1.1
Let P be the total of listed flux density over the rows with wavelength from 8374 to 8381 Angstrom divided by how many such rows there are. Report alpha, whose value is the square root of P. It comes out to 3.33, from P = 11.1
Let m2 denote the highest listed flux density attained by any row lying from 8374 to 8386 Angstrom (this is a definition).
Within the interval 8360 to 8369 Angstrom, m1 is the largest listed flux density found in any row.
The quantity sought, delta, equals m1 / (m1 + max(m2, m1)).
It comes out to 0.499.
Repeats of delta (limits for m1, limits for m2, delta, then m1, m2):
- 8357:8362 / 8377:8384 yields 0.497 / 10.94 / 11.07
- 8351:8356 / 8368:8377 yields 0.490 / 10.85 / 11.3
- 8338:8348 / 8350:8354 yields 0.498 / 10.74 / 10.81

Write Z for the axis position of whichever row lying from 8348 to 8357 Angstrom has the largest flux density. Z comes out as 8356.5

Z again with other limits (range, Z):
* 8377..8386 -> 8377.5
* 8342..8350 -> 8343.0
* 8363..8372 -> 8371.5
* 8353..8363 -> 8362.5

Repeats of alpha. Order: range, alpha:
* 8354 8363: 3.30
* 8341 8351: 3.27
